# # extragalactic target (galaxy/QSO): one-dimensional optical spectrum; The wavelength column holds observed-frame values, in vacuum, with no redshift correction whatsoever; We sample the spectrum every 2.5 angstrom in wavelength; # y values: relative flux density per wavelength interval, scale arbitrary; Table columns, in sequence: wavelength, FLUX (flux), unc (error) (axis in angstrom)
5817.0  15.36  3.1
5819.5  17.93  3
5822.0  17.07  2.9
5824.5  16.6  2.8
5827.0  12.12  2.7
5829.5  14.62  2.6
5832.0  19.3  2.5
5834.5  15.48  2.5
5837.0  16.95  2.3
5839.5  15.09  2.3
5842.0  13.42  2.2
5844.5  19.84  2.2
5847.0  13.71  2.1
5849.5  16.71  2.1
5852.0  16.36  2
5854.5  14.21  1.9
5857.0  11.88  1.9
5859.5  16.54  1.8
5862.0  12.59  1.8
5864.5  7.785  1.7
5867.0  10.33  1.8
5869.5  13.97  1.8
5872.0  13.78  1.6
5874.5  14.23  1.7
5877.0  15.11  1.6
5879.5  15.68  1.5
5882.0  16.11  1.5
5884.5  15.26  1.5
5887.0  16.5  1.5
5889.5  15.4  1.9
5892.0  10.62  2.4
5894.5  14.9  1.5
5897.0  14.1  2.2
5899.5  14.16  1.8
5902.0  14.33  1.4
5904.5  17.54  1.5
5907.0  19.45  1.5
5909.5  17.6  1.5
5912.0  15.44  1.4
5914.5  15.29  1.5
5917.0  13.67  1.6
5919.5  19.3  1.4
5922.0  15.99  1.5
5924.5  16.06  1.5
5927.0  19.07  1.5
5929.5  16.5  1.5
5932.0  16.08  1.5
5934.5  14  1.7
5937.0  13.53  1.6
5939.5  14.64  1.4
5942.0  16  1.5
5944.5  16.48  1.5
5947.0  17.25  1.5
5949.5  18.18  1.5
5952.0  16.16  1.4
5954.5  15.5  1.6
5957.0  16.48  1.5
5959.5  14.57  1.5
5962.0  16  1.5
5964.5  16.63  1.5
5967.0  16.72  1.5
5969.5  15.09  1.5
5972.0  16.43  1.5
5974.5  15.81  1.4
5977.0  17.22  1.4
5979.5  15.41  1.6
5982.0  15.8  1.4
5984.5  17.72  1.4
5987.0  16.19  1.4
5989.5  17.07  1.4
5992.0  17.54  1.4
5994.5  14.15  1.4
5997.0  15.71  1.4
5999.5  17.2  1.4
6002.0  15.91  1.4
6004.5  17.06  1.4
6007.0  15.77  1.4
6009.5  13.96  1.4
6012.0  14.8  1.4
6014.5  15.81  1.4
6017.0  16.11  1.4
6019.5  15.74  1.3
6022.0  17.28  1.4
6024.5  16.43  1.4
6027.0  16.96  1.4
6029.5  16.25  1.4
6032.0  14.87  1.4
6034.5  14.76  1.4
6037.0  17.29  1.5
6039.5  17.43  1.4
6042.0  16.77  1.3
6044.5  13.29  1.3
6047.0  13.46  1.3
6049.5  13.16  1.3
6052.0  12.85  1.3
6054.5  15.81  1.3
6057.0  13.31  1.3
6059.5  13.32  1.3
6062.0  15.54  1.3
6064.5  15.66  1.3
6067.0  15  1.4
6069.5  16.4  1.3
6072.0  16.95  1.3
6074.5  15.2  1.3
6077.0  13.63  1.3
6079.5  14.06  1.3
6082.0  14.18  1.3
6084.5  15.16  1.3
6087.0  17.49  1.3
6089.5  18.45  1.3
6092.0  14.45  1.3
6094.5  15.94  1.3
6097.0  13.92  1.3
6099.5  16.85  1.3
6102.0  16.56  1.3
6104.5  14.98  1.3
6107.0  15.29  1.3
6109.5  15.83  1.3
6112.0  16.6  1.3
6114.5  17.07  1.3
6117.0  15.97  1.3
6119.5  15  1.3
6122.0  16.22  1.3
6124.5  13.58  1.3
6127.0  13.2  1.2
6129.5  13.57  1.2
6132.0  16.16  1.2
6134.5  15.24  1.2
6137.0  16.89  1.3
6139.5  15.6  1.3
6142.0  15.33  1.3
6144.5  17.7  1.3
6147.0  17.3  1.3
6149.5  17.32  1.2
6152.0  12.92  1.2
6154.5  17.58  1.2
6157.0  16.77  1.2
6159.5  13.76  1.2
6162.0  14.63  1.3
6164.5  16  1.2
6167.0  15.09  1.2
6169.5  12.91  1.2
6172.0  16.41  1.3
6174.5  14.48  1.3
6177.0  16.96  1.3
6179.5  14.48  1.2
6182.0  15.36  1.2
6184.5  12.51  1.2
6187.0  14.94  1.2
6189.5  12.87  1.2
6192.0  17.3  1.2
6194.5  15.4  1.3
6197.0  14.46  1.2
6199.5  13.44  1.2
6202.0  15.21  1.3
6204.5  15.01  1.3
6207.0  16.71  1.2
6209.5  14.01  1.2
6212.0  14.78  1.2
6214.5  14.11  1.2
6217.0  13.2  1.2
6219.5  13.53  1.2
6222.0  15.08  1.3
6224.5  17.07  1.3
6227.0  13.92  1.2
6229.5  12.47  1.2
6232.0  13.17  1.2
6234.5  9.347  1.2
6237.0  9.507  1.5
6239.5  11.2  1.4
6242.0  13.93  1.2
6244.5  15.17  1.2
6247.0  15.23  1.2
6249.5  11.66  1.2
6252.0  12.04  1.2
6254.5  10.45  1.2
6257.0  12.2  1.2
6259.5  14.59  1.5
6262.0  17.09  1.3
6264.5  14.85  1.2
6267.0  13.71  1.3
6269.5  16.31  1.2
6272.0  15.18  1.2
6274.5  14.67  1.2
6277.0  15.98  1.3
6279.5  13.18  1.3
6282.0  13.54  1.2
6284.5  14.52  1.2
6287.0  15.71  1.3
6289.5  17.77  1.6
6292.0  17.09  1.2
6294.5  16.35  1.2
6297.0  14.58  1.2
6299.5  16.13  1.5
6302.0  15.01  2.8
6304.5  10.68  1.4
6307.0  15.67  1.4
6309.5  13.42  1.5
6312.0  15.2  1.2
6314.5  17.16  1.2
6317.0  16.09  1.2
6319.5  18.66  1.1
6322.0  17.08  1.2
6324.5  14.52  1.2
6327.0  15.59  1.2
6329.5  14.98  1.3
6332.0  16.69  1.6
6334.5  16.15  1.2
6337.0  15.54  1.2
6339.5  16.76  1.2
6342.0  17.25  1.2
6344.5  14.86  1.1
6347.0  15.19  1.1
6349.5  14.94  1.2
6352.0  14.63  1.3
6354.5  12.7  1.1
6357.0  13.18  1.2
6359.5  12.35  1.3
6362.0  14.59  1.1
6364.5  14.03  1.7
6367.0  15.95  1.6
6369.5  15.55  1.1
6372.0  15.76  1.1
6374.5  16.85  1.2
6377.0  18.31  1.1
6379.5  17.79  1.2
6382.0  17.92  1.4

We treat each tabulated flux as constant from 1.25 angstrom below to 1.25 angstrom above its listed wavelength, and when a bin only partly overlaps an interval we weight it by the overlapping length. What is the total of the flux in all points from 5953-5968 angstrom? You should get 95.9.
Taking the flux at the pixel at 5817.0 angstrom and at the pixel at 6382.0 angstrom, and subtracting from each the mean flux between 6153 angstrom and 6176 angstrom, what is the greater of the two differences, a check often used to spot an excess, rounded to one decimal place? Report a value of 2.6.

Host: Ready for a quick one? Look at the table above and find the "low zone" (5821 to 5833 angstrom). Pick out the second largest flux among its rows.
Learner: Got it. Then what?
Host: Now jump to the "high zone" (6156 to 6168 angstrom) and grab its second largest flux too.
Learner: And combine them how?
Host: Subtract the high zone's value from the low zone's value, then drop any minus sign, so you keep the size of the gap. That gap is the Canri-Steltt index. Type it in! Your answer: 1.1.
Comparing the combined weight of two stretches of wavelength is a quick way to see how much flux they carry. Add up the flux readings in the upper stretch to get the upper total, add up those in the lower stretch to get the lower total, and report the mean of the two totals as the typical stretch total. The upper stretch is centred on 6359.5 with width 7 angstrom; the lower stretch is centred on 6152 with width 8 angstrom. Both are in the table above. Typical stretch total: 44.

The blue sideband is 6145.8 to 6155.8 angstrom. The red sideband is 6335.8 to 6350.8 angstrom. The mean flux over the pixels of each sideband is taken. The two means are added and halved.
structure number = 16.0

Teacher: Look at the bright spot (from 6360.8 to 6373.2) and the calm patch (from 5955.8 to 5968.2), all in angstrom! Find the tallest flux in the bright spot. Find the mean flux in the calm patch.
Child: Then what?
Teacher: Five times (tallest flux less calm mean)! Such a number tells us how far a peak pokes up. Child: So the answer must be -1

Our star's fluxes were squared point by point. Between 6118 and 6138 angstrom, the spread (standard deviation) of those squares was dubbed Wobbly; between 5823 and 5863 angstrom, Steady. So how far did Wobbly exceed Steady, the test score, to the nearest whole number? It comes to -32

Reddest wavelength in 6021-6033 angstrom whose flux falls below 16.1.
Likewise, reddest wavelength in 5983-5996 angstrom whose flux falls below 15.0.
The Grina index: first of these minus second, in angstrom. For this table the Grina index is 37.5 angstrom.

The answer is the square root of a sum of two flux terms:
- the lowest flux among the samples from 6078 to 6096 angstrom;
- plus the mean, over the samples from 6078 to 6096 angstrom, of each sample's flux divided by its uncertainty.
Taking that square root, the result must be 5.11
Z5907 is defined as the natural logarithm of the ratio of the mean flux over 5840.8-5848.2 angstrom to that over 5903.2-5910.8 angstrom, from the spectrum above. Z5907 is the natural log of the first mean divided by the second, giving -0.15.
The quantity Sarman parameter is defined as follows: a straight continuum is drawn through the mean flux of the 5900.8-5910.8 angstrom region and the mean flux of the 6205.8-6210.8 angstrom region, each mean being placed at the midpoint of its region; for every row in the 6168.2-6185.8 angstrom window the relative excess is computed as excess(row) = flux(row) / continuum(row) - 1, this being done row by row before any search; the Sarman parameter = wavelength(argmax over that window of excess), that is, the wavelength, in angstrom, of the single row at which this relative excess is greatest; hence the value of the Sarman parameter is 6177.0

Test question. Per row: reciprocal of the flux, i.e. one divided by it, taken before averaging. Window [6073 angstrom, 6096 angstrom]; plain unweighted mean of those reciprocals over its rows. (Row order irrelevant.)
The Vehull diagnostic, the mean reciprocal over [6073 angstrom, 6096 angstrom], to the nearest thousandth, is 0.066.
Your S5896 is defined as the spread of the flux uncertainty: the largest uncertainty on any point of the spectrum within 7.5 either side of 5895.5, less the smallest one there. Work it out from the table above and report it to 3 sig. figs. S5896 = 1.00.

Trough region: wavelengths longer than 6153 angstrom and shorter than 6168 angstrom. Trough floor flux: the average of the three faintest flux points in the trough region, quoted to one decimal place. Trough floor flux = 14.5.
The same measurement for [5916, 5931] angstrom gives 15.2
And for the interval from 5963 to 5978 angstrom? 15.8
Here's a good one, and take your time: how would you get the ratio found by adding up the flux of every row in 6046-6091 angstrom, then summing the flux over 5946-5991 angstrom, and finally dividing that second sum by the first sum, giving 1.09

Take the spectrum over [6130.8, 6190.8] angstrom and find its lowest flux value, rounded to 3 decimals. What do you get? 12.510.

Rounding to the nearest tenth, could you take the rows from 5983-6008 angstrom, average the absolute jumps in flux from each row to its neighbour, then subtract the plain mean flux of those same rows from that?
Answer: -15.0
